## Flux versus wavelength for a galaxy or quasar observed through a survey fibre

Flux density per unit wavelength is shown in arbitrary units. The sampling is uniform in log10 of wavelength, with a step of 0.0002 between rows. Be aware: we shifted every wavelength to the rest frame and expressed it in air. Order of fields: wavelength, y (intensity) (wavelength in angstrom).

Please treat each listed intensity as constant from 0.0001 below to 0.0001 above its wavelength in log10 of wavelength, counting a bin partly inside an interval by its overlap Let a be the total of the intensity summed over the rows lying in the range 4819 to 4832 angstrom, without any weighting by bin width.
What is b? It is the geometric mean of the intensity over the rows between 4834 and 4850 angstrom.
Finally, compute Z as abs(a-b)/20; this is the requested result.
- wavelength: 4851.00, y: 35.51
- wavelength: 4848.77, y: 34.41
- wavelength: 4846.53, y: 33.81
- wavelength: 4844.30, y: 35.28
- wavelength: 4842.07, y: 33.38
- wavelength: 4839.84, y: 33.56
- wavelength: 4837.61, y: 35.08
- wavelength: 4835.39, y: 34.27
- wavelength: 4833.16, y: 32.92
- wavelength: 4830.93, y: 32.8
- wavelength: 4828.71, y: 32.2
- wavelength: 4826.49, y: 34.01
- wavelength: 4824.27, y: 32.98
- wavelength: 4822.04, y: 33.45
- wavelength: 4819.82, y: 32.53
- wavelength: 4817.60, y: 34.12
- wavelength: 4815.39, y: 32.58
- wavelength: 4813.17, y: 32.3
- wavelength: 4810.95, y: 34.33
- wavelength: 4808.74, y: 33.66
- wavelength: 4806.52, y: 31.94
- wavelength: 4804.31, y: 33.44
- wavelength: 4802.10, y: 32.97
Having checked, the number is 8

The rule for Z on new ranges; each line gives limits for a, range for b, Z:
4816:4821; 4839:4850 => 2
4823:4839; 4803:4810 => 10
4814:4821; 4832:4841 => 3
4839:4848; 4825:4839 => 5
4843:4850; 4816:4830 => 4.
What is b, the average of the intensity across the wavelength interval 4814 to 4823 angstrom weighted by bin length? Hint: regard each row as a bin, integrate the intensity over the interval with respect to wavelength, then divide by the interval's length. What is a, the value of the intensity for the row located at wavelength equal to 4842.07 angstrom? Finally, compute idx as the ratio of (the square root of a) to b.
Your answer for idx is 0.174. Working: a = 33.38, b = 33.2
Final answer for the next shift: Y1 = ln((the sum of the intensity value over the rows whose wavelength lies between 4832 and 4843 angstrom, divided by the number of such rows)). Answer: 3.522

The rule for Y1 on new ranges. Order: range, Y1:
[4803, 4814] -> 3.501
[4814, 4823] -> 3.502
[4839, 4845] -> 3.529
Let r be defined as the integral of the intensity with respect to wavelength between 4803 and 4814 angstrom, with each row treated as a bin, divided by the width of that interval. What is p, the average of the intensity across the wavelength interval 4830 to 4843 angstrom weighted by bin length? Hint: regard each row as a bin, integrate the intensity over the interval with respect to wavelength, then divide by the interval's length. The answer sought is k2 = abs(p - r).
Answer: 0.5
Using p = 33.7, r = 33.15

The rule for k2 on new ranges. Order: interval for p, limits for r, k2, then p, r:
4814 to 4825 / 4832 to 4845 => 0.9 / 33.1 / 34.03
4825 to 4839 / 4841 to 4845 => 0.7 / 33.5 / 34.25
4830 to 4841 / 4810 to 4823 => 0.5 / 33.7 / 33.20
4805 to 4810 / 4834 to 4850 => 1.3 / 32.9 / 34.24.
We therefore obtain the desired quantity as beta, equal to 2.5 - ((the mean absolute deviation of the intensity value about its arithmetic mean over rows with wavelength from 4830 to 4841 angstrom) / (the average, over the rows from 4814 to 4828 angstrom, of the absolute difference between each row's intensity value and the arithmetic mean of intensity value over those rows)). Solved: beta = 1.19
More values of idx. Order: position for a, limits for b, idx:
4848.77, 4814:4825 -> 0.177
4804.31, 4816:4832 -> 0.174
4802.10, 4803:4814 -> 0.173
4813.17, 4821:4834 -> 0.172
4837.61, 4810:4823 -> 0.178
